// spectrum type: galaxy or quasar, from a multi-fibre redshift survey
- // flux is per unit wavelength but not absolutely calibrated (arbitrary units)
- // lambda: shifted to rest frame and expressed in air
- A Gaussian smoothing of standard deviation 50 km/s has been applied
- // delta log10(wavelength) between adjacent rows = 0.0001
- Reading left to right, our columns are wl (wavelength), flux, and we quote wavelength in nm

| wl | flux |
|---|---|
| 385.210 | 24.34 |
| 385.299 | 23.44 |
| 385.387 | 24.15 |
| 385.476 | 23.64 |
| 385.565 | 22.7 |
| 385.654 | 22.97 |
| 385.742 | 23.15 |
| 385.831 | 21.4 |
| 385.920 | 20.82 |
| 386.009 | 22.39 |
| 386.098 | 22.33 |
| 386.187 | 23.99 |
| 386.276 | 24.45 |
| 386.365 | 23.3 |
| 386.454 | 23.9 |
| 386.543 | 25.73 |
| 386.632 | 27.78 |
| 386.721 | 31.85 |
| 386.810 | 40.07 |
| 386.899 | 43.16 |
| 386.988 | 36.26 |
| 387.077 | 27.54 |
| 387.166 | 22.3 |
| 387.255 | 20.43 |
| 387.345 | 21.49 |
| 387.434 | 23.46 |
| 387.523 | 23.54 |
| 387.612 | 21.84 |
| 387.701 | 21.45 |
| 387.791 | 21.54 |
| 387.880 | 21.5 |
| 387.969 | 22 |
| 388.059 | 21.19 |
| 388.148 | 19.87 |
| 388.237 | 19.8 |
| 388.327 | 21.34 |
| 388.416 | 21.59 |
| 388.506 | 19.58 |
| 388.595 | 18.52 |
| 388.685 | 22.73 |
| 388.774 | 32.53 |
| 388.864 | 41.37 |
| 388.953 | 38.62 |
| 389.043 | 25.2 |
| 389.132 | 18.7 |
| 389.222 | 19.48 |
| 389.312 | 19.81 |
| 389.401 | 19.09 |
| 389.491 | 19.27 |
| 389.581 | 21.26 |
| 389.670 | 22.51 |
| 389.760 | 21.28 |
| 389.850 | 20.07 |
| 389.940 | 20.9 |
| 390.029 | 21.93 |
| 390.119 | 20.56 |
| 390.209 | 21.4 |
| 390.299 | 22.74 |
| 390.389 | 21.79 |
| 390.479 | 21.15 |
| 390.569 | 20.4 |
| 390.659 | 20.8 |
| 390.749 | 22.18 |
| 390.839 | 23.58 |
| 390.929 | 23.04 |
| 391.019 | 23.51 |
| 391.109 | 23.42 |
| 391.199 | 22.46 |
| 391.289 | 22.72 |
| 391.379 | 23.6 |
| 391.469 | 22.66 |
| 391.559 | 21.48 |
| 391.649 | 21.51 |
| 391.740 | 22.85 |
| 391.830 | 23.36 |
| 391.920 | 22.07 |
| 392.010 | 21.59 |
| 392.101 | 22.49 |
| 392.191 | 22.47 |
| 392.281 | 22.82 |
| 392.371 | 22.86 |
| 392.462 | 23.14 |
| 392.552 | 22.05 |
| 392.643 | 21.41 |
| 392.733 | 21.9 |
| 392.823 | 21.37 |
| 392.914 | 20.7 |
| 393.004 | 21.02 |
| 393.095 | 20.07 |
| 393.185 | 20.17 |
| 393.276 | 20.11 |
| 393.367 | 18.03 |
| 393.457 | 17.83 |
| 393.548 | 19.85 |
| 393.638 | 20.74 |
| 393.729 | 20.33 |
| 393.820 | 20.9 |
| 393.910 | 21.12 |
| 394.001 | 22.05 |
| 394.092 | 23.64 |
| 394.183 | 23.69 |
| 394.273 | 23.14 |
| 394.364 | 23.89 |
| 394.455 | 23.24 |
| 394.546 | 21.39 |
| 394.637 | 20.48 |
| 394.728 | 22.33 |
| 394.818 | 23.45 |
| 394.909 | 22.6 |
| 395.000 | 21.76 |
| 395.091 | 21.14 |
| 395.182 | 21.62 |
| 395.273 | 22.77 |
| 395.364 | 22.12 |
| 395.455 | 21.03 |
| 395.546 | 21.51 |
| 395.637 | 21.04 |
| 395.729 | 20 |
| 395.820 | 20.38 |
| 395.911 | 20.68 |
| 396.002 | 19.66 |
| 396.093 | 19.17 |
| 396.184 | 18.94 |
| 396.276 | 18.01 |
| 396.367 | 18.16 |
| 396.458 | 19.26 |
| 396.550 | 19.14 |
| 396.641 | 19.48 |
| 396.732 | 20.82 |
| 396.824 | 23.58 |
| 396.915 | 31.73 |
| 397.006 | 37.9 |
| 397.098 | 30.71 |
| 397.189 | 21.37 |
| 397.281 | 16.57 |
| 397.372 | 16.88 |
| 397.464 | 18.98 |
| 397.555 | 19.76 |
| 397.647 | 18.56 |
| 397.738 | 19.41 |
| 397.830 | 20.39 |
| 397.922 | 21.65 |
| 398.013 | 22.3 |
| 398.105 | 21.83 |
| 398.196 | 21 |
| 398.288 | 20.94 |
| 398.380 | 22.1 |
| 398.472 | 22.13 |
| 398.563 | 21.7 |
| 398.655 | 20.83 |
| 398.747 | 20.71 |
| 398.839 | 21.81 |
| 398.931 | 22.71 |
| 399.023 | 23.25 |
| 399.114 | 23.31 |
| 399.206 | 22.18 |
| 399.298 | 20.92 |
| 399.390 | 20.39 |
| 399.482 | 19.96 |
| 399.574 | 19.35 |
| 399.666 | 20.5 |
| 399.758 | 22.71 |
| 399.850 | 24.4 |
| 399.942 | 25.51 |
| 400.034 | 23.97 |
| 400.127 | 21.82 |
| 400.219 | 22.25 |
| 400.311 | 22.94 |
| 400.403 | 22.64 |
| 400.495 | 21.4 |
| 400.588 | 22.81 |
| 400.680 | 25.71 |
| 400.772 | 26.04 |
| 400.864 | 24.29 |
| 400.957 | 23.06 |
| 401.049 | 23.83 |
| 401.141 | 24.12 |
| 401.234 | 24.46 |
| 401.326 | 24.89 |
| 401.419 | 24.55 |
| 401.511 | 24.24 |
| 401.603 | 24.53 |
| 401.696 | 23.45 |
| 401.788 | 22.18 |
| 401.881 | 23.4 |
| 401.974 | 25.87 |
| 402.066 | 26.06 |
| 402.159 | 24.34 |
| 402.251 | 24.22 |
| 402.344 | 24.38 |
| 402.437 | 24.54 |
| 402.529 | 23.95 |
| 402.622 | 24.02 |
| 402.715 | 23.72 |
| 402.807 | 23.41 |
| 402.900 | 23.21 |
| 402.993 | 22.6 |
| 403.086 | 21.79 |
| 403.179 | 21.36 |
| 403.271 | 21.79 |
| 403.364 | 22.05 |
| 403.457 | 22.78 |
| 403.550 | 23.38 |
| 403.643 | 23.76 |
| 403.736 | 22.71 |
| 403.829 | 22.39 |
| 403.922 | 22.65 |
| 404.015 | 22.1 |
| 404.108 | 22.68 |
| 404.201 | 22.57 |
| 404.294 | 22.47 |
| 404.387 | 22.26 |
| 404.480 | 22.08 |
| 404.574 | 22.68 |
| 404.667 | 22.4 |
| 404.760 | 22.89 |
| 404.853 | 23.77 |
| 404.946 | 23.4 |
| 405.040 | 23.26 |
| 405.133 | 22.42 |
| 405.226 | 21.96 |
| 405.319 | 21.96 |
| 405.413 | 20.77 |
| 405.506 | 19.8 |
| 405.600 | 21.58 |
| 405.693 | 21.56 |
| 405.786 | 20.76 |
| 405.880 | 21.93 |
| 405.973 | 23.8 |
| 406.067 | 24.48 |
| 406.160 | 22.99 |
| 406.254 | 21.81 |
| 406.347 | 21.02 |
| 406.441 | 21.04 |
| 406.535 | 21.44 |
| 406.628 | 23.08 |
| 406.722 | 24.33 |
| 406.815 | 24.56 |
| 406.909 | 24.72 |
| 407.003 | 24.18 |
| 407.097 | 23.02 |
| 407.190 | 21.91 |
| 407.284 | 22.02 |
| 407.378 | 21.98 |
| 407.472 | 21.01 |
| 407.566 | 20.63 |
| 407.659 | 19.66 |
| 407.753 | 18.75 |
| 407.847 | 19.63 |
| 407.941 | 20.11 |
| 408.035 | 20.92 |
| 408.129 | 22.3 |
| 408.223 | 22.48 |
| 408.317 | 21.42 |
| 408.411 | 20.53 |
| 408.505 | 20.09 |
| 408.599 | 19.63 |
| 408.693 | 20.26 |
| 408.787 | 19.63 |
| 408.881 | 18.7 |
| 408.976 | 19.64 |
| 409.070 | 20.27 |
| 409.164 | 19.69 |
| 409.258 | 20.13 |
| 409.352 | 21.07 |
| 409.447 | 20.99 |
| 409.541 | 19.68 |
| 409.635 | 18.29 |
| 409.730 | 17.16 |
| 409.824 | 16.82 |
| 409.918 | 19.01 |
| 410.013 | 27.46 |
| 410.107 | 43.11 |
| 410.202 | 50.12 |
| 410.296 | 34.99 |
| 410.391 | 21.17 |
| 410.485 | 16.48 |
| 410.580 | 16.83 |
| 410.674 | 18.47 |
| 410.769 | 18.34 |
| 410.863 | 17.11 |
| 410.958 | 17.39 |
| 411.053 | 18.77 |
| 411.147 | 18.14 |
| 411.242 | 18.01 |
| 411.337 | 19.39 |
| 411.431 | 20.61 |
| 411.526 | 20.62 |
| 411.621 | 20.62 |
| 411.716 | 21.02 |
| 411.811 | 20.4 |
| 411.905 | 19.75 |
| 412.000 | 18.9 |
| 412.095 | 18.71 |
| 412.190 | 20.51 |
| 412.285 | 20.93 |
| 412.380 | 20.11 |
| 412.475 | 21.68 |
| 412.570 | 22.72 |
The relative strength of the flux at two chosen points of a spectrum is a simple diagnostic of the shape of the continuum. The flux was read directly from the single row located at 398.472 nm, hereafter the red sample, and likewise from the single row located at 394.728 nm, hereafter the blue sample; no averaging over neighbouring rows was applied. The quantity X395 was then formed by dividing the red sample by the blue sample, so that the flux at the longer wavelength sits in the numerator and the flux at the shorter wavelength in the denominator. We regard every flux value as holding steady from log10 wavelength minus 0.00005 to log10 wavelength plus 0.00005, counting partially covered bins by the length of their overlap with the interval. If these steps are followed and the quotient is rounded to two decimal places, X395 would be 0.99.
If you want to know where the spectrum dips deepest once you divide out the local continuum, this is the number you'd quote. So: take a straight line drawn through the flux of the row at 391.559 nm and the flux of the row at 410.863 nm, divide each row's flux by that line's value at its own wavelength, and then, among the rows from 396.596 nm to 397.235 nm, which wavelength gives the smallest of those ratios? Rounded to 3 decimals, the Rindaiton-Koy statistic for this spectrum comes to 396.641 nm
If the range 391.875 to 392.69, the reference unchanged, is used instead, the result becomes 392.643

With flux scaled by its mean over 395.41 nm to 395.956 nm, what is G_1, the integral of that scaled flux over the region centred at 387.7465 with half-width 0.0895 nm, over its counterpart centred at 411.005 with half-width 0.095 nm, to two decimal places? 1.12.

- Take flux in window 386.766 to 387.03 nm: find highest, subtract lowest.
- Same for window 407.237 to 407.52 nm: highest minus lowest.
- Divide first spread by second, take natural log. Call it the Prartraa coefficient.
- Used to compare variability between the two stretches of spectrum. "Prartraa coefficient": 1.9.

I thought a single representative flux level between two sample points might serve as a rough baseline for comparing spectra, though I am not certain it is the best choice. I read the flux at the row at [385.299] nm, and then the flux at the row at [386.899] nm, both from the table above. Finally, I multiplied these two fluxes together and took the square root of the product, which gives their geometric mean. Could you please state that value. 32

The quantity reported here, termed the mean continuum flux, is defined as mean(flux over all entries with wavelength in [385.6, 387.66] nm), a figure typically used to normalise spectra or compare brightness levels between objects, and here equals 25.8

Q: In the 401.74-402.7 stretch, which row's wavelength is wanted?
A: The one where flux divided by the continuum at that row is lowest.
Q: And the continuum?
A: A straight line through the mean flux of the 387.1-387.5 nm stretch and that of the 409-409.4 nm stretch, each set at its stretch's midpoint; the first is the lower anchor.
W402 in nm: 401.788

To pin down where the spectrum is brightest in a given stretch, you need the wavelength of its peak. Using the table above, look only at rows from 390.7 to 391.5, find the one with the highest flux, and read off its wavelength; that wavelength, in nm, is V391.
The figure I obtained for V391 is 391.379 nm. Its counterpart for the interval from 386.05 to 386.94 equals 386.899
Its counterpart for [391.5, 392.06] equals 391.830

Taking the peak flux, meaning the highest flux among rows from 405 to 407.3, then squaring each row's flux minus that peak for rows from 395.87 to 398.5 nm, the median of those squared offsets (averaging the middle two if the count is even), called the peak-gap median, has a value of 27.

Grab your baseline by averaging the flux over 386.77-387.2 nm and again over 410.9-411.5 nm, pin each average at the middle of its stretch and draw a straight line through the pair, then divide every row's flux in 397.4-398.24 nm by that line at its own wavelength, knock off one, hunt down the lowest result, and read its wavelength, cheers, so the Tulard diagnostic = 397.647 nm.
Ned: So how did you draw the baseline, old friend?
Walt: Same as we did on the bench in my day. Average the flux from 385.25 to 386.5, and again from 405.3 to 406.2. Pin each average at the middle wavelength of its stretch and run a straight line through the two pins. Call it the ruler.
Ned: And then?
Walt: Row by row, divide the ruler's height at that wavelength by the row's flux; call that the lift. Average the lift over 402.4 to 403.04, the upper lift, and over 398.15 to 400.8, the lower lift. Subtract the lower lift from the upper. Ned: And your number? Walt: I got -0.070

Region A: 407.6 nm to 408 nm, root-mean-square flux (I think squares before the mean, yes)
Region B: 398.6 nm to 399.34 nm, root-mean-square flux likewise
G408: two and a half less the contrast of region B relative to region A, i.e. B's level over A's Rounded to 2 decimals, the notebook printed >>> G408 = 1.37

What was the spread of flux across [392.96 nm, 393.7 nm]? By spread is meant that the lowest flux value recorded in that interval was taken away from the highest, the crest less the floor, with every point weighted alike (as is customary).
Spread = 3.2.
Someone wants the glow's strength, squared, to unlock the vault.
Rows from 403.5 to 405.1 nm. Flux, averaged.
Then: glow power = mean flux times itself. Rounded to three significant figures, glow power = 519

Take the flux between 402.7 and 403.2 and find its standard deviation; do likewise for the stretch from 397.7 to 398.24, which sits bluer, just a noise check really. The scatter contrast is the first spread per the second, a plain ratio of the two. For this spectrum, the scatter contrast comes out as 0.89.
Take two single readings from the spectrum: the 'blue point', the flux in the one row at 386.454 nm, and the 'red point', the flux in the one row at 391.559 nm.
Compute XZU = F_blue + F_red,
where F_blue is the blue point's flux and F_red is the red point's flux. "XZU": 45.4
